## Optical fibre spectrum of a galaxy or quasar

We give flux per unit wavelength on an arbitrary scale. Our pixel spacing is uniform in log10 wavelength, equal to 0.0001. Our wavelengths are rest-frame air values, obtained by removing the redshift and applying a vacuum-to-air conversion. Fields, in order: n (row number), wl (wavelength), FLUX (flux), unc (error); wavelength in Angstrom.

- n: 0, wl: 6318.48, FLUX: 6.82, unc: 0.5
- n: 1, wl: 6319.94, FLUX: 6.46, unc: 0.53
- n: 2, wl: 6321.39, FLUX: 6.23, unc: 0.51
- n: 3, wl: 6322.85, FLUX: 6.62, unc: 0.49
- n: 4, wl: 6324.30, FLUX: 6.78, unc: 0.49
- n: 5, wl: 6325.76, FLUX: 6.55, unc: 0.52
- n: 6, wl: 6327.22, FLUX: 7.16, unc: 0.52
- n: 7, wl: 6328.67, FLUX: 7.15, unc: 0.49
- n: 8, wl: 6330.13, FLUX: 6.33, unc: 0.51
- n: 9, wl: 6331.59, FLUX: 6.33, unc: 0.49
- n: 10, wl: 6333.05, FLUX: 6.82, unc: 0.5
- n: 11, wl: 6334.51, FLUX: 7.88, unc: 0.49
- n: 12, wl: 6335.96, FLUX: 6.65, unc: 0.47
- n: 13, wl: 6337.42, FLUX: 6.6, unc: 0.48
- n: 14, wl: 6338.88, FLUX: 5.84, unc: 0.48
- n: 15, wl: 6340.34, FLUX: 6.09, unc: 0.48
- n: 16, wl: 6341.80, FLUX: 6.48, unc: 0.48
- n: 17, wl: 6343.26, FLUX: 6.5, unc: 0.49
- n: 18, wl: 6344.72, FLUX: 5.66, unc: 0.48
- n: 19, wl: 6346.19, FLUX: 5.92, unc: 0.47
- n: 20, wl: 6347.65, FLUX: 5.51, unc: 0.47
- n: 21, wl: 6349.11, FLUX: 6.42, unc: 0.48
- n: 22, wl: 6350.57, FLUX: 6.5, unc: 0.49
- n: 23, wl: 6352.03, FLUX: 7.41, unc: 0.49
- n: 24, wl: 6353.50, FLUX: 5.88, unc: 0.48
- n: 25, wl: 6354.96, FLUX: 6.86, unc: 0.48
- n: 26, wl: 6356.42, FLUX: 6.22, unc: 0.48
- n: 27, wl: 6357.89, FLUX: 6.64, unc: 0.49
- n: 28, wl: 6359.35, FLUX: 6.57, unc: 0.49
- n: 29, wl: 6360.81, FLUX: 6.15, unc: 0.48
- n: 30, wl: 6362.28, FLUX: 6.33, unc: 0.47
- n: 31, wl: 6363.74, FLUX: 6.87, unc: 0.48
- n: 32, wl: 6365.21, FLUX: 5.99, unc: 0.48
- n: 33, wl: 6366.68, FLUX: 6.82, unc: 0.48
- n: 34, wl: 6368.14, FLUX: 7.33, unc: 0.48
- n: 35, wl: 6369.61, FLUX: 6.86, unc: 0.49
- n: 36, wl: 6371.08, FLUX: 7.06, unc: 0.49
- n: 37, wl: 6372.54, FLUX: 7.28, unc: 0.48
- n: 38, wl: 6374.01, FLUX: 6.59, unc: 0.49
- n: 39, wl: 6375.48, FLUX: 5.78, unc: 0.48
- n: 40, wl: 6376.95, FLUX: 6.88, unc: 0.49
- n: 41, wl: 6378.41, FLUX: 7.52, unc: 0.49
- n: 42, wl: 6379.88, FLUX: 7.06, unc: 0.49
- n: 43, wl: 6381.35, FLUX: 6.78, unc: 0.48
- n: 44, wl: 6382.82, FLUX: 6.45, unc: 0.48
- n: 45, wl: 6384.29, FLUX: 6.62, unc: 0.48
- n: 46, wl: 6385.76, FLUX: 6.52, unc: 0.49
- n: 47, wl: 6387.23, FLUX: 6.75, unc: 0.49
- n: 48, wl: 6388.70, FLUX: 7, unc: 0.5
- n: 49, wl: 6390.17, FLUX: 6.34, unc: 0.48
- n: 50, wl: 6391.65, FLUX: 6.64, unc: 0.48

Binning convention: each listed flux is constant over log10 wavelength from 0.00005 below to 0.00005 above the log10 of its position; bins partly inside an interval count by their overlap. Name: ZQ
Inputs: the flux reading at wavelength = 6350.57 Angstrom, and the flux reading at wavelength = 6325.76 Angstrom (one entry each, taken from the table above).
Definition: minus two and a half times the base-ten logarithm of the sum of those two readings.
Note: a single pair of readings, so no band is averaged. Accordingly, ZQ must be -2.79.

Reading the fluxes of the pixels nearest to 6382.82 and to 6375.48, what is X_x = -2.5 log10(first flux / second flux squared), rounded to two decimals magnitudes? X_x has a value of 1.79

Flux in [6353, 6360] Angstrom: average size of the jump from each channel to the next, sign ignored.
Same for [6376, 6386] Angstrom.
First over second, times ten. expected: 16.0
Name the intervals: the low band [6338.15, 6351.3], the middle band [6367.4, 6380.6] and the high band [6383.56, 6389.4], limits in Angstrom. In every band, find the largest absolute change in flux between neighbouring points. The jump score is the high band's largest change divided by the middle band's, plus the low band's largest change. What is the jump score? 1.1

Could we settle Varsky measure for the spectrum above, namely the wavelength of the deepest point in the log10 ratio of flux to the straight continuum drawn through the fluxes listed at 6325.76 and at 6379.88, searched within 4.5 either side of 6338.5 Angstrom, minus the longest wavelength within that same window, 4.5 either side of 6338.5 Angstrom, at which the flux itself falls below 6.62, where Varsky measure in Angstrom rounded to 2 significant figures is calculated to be -2.9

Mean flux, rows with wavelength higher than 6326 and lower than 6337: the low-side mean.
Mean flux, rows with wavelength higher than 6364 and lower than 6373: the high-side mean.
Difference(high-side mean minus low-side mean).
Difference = -0.01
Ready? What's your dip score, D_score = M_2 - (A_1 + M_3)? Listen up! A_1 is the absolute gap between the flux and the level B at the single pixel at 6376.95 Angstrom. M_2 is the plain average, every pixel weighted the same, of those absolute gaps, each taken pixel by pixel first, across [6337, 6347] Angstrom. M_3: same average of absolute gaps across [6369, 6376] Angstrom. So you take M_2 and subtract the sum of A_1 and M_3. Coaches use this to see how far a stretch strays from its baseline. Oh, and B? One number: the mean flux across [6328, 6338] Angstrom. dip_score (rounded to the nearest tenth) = 0.2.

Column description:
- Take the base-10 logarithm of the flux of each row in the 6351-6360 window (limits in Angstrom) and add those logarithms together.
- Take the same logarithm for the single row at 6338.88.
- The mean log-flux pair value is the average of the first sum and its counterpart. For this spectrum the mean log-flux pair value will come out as 2.84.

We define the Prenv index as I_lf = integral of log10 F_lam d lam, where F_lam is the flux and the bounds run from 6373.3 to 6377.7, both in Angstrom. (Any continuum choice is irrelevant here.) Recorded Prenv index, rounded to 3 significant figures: 3.55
